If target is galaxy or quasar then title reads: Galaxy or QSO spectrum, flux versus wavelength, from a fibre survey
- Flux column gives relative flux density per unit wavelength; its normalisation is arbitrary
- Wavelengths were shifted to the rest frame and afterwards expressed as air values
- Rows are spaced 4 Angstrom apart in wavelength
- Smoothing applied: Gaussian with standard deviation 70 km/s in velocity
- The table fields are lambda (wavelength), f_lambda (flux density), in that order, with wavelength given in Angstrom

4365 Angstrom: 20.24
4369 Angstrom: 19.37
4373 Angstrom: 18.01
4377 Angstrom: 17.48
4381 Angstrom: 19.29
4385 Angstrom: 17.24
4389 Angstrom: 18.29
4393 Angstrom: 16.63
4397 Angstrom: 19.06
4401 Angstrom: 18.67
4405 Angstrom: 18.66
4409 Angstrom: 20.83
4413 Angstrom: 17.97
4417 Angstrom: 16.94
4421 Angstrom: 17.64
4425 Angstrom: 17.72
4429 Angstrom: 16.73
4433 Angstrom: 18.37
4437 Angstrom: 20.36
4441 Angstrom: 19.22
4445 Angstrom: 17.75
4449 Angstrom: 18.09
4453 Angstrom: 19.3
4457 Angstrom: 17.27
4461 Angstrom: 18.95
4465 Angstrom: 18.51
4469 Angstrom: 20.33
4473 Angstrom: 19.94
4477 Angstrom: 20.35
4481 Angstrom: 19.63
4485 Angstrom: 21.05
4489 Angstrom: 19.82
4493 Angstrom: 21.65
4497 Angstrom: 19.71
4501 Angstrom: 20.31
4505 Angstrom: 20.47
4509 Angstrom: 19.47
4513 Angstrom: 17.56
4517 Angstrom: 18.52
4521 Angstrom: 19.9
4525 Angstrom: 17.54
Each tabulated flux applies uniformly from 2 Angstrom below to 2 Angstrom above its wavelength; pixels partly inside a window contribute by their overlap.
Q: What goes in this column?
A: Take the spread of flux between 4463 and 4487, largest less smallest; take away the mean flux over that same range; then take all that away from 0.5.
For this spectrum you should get 17.9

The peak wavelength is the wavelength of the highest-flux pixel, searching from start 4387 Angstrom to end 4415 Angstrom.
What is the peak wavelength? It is 4409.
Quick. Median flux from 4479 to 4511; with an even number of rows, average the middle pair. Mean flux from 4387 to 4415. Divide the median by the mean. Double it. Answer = 2.16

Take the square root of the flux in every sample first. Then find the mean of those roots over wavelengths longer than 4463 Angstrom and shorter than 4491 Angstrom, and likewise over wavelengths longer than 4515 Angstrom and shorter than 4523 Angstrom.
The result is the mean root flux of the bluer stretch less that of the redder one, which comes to 0.08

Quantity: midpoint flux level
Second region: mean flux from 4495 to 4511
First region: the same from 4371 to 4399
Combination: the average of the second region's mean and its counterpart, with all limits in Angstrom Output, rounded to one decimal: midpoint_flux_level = 19.0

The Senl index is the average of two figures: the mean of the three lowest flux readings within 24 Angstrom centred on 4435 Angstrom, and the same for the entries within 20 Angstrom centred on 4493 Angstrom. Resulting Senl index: 18.7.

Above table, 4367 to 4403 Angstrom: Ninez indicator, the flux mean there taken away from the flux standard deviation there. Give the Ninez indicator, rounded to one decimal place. -17.3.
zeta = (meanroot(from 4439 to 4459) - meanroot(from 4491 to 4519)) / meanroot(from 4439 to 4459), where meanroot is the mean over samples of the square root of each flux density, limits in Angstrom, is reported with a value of -0.04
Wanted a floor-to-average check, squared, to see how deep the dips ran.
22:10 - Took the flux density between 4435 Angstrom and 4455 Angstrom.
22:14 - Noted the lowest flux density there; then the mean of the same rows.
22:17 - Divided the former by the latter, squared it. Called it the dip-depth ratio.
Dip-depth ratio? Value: 0.88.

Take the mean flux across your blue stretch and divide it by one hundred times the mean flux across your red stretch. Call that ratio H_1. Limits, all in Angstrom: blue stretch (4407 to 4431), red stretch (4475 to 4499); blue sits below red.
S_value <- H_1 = 0.0088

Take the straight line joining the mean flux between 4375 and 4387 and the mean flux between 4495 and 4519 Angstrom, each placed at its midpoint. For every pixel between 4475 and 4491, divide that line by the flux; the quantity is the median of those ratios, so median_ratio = 0.95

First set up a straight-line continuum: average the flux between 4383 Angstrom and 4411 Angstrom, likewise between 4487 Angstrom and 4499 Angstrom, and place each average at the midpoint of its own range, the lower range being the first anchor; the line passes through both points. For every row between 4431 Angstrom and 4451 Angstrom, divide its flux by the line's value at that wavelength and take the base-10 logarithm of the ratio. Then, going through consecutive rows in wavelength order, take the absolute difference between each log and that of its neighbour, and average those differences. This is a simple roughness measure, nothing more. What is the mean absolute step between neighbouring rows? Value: 0.0281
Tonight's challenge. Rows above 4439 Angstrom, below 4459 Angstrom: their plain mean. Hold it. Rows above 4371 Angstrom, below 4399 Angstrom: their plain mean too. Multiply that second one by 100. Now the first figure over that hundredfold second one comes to 0.0102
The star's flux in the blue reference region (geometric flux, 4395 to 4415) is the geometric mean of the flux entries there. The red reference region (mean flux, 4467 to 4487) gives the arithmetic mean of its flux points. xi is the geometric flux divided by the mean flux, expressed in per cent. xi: 94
